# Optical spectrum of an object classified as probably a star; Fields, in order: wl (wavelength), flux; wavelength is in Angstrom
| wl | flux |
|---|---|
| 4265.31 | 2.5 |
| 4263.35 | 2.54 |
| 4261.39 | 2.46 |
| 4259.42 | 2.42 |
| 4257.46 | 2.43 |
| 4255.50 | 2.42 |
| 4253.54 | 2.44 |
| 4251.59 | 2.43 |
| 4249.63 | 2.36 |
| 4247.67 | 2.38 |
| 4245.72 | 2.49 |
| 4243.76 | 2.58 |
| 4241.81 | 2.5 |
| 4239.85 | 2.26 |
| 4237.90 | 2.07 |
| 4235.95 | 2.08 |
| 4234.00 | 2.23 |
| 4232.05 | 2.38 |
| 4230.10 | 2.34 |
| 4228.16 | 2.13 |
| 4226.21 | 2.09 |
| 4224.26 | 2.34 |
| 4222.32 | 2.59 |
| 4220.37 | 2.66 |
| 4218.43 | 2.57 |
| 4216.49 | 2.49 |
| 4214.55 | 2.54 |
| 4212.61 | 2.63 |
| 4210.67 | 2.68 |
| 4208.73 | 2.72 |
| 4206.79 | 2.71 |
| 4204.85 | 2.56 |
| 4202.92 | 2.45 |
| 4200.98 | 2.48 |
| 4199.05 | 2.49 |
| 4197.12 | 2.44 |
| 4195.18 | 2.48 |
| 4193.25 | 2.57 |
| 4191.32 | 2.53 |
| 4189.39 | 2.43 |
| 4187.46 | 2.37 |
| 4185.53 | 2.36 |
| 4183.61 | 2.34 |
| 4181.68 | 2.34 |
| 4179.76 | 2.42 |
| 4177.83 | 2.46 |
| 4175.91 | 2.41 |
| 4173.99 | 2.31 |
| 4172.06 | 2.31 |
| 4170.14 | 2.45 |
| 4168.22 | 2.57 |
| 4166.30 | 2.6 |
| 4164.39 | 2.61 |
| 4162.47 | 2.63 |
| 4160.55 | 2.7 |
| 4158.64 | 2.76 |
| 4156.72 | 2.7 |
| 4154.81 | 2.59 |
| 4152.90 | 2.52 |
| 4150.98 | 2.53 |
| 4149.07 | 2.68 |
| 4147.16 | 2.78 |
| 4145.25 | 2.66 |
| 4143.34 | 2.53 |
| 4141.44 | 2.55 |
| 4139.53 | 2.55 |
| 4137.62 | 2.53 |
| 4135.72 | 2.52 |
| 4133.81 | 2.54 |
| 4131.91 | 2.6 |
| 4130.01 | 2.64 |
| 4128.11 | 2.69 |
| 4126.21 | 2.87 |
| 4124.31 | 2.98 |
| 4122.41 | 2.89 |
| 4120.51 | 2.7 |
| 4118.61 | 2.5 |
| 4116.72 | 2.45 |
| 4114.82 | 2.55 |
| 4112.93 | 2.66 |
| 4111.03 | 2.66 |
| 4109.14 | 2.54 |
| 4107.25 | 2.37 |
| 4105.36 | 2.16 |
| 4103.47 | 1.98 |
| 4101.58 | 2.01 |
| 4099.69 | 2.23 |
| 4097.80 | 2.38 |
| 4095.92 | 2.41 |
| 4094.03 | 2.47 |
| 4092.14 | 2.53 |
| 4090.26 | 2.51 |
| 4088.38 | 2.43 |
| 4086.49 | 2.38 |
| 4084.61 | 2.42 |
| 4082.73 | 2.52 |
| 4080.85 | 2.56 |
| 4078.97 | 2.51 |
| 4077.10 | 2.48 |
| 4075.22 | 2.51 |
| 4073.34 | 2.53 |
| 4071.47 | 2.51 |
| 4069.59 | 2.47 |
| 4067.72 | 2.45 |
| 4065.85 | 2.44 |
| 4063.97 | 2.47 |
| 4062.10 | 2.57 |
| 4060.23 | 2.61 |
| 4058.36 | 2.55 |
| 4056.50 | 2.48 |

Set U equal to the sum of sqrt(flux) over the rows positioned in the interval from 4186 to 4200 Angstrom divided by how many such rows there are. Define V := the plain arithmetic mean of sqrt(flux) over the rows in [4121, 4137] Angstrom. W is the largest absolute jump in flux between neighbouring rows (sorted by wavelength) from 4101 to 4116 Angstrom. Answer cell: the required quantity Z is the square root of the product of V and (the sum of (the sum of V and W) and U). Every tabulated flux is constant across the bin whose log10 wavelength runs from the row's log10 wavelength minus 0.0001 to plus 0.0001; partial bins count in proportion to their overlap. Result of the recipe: 2.38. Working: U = 1.57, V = 1.647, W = 0.210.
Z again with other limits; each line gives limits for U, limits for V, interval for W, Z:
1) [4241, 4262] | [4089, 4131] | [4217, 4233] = 2.32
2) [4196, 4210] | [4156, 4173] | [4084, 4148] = 2.35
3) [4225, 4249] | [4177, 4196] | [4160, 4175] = 2.24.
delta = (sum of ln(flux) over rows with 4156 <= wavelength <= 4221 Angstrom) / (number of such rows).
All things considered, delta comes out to 0.924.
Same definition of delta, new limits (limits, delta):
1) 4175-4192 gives 0.878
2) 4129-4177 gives 0.943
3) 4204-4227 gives 0.933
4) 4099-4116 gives 0.849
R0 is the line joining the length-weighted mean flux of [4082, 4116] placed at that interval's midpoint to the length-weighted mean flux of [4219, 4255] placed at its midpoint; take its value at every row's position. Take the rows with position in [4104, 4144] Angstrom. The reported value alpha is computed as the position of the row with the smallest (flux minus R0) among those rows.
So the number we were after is 4105.36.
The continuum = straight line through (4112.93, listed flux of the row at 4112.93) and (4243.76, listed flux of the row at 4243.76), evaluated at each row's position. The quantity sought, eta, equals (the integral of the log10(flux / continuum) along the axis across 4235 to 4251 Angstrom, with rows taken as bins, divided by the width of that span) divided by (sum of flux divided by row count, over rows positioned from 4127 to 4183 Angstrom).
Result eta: -0.017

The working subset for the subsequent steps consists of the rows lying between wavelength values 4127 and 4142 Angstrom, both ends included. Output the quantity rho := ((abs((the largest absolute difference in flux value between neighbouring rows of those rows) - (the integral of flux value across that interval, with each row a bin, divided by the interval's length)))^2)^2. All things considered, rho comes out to 40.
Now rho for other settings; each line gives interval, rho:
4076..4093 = 32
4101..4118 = 22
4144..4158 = 38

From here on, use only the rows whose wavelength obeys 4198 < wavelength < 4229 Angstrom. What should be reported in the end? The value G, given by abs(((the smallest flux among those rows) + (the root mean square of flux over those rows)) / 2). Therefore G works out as 2.30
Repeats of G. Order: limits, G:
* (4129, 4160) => 2.56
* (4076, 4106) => 2.18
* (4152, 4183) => 2.42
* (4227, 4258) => 2.21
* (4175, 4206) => 2.39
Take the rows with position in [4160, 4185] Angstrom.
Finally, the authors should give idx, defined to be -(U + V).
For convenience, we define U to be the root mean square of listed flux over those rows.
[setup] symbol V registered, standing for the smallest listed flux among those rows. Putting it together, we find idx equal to -4.8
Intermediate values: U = 2.48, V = 2.31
